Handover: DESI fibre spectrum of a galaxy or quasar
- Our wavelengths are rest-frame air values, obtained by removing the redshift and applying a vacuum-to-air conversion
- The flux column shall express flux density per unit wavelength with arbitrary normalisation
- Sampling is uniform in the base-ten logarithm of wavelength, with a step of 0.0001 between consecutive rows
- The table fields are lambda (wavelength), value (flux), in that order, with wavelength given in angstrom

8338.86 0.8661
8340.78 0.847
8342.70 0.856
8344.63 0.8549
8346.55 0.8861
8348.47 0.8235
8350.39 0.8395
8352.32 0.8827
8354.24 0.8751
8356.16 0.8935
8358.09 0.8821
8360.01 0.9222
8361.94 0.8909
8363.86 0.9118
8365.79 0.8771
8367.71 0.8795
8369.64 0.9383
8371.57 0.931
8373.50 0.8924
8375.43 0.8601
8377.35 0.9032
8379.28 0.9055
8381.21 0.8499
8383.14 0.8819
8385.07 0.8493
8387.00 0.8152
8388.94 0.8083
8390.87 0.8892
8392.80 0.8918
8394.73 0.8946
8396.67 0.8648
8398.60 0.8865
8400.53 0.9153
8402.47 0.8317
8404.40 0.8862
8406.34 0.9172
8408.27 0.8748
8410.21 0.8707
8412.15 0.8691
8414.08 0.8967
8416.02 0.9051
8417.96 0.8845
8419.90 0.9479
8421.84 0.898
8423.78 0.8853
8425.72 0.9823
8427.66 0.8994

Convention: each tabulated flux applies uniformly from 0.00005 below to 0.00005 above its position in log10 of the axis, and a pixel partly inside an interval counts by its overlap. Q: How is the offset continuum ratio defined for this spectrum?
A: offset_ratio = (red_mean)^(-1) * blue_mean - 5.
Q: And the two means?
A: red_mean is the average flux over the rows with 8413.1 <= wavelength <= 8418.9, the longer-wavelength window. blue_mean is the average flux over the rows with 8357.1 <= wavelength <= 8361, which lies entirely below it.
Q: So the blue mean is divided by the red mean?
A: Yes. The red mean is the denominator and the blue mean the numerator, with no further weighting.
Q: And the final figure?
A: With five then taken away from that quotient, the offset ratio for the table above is -3.99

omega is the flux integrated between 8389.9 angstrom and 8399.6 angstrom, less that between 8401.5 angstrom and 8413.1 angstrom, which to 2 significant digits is -1.6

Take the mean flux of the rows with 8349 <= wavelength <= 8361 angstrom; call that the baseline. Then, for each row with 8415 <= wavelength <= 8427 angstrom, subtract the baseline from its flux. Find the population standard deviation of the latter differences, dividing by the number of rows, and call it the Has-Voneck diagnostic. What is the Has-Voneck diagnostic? 0.036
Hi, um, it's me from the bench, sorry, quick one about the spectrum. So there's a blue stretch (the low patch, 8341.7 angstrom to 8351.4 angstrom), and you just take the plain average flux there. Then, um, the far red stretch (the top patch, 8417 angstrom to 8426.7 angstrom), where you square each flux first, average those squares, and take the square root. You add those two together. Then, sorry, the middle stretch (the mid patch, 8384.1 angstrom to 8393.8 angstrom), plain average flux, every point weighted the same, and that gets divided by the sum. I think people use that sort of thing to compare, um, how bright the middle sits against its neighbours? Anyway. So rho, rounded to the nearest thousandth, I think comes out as 0.480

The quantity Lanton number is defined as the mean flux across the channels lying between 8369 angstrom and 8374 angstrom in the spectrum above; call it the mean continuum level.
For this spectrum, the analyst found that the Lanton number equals 0.921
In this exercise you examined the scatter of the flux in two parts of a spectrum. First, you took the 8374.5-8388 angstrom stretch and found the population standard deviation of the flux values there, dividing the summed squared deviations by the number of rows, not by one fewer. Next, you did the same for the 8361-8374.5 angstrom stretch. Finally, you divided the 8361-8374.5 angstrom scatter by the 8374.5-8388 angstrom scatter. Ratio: 0.75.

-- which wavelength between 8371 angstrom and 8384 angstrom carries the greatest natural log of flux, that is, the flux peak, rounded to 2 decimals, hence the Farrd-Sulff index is 8371.57 angstrom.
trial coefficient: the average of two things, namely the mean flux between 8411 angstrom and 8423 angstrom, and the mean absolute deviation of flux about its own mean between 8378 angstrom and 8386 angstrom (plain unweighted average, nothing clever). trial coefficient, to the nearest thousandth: 0.461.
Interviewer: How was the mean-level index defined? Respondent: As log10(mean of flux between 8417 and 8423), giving -0.041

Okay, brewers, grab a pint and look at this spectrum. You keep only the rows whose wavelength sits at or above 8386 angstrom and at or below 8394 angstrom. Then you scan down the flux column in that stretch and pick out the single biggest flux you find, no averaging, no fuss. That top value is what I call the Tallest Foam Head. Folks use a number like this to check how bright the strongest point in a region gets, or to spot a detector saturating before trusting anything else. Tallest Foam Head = 0.8918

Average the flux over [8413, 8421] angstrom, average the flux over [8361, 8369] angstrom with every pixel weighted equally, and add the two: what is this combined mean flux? 1.80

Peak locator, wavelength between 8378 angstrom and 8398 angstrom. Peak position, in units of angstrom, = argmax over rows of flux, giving 8379.28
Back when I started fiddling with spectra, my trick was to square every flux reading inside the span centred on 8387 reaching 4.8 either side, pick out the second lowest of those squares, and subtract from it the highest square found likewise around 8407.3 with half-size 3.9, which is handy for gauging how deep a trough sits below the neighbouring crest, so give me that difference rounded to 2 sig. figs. -0.18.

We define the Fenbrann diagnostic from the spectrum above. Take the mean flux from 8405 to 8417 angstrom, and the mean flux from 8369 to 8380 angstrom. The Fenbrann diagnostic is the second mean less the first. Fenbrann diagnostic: 0.016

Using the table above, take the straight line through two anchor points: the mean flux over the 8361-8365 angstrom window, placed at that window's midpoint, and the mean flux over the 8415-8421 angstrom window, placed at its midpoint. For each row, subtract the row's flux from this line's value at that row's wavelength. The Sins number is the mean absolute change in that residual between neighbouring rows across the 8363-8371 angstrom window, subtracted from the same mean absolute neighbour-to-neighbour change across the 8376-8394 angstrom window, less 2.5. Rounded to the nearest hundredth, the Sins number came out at -2.50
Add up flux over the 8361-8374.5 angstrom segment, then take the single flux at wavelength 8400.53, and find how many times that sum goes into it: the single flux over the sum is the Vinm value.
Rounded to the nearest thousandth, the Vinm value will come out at 0.145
